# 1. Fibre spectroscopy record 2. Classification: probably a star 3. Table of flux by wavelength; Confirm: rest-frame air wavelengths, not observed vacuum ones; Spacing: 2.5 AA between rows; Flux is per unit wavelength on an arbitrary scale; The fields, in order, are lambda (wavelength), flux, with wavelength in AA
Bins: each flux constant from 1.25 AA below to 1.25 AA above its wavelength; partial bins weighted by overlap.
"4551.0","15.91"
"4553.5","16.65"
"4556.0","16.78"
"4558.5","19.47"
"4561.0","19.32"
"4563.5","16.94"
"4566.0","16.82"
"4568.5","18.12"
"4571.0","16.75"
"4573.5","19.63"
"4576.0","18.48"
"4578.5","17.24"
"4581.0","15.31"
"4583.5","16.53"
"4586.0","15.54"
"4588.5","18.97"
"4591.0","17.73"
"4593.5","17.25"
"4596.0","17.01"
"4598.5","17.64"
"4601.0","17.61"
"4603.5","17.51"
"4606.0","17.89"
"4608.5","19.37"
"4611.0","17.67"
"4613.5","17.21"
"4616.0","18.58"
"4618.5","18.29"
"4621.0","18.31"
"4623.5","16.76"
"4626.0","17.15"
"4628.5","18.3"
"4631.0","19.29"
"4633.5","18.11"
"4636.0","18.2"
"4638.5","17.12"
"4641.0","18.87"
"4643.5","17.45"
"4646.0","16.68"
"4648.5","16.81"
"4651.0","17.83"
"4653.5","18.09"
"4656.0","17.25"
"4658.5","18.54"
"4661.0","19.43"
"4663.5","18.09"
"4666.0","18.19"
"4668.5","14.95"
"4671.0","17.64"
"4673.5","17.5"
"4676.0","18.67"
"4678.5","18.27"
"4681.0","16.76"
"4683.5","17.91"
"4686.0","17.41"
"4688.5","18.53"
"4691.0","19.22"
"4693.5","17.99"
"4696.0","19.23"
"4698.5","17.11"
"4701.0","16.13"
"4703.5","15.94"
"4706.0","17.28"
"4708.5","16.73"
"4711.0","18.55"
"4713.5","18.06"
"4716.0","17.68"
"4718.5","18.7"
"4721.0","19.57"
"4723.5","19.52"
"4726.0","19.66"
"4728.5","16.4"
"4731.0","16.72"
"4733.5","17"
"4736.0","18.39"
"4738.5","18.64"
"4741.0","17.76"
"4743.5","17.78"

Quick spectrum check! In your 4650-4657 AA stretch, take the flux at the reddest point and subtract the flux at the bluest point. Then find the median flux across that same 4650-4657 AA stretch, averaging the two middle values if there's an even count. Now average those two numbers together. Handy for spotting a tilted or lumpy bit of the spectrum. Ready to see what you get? 8.6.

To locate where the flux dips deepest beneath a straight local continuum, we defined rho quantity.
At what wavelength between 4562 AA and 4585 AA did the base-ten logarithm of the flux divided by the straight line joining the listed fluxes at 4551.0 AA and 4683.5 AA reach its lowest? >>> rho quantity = 4581.0 AA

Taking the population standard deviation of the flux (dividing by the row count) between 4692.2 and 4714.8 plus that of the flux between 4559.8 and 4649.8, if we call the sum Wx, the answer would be 2.04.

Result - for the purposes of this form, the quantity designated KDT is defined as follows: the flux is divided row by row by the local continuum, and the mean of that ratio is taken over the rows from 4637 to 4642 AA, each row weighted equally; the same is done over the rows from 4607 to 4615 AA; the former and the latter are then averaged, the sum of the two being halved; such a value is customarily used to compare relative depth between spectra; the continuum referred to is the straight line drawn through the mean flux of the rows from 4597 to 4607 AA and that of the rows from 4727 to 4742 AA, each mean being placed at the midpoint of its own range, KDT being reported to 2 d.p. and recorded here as 1.02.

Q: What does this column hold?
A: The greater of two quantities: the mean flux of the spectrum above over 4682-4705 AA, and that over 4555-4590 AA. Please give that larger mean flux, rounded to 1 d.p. 17.7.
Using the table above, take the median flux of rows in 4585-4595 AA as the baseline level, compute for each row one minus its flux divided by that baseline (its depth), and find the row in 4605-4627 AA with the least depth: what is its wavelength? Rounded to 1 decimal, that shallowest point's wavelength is 4608.5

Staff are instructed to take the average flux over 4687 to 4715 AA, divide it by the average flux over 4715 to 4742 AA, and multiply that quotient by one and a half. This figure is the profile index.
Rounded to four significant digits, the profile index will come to 1.460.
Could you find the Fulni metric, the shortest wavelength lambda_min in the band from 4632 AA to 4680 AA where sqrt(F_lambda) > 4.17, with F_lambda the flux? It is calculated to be 4633.5 AA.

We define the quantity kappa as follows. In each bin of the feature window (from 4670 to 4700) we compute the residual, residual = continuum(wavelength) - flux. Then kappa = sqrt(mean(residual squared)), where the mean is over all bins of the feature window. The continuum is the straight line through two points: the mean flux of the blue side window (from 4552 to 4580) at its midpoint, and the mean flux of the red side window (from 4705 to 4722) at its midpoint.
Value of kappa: 0.75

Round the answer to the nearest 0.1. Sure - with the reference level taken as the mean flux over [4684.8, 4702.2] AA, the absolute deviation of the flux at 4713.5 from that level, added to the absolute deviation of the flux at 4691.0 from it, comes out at 1.4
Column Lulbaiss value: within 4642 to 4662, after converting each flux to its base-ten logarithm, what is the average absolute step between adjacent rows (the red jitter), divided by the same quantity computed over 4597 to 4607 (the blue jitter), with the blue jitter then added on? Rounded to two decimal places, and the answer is 4.35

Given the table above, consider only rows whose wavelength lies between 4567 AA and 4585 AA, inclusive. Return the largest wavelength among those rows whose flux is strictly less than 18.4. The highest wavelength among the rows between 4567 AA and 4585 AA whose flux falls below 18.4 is 4583.5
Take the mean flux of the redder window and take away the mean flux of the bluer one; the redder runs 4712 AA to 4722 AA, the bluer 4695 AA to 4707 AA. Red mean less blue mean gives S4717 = 1.4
